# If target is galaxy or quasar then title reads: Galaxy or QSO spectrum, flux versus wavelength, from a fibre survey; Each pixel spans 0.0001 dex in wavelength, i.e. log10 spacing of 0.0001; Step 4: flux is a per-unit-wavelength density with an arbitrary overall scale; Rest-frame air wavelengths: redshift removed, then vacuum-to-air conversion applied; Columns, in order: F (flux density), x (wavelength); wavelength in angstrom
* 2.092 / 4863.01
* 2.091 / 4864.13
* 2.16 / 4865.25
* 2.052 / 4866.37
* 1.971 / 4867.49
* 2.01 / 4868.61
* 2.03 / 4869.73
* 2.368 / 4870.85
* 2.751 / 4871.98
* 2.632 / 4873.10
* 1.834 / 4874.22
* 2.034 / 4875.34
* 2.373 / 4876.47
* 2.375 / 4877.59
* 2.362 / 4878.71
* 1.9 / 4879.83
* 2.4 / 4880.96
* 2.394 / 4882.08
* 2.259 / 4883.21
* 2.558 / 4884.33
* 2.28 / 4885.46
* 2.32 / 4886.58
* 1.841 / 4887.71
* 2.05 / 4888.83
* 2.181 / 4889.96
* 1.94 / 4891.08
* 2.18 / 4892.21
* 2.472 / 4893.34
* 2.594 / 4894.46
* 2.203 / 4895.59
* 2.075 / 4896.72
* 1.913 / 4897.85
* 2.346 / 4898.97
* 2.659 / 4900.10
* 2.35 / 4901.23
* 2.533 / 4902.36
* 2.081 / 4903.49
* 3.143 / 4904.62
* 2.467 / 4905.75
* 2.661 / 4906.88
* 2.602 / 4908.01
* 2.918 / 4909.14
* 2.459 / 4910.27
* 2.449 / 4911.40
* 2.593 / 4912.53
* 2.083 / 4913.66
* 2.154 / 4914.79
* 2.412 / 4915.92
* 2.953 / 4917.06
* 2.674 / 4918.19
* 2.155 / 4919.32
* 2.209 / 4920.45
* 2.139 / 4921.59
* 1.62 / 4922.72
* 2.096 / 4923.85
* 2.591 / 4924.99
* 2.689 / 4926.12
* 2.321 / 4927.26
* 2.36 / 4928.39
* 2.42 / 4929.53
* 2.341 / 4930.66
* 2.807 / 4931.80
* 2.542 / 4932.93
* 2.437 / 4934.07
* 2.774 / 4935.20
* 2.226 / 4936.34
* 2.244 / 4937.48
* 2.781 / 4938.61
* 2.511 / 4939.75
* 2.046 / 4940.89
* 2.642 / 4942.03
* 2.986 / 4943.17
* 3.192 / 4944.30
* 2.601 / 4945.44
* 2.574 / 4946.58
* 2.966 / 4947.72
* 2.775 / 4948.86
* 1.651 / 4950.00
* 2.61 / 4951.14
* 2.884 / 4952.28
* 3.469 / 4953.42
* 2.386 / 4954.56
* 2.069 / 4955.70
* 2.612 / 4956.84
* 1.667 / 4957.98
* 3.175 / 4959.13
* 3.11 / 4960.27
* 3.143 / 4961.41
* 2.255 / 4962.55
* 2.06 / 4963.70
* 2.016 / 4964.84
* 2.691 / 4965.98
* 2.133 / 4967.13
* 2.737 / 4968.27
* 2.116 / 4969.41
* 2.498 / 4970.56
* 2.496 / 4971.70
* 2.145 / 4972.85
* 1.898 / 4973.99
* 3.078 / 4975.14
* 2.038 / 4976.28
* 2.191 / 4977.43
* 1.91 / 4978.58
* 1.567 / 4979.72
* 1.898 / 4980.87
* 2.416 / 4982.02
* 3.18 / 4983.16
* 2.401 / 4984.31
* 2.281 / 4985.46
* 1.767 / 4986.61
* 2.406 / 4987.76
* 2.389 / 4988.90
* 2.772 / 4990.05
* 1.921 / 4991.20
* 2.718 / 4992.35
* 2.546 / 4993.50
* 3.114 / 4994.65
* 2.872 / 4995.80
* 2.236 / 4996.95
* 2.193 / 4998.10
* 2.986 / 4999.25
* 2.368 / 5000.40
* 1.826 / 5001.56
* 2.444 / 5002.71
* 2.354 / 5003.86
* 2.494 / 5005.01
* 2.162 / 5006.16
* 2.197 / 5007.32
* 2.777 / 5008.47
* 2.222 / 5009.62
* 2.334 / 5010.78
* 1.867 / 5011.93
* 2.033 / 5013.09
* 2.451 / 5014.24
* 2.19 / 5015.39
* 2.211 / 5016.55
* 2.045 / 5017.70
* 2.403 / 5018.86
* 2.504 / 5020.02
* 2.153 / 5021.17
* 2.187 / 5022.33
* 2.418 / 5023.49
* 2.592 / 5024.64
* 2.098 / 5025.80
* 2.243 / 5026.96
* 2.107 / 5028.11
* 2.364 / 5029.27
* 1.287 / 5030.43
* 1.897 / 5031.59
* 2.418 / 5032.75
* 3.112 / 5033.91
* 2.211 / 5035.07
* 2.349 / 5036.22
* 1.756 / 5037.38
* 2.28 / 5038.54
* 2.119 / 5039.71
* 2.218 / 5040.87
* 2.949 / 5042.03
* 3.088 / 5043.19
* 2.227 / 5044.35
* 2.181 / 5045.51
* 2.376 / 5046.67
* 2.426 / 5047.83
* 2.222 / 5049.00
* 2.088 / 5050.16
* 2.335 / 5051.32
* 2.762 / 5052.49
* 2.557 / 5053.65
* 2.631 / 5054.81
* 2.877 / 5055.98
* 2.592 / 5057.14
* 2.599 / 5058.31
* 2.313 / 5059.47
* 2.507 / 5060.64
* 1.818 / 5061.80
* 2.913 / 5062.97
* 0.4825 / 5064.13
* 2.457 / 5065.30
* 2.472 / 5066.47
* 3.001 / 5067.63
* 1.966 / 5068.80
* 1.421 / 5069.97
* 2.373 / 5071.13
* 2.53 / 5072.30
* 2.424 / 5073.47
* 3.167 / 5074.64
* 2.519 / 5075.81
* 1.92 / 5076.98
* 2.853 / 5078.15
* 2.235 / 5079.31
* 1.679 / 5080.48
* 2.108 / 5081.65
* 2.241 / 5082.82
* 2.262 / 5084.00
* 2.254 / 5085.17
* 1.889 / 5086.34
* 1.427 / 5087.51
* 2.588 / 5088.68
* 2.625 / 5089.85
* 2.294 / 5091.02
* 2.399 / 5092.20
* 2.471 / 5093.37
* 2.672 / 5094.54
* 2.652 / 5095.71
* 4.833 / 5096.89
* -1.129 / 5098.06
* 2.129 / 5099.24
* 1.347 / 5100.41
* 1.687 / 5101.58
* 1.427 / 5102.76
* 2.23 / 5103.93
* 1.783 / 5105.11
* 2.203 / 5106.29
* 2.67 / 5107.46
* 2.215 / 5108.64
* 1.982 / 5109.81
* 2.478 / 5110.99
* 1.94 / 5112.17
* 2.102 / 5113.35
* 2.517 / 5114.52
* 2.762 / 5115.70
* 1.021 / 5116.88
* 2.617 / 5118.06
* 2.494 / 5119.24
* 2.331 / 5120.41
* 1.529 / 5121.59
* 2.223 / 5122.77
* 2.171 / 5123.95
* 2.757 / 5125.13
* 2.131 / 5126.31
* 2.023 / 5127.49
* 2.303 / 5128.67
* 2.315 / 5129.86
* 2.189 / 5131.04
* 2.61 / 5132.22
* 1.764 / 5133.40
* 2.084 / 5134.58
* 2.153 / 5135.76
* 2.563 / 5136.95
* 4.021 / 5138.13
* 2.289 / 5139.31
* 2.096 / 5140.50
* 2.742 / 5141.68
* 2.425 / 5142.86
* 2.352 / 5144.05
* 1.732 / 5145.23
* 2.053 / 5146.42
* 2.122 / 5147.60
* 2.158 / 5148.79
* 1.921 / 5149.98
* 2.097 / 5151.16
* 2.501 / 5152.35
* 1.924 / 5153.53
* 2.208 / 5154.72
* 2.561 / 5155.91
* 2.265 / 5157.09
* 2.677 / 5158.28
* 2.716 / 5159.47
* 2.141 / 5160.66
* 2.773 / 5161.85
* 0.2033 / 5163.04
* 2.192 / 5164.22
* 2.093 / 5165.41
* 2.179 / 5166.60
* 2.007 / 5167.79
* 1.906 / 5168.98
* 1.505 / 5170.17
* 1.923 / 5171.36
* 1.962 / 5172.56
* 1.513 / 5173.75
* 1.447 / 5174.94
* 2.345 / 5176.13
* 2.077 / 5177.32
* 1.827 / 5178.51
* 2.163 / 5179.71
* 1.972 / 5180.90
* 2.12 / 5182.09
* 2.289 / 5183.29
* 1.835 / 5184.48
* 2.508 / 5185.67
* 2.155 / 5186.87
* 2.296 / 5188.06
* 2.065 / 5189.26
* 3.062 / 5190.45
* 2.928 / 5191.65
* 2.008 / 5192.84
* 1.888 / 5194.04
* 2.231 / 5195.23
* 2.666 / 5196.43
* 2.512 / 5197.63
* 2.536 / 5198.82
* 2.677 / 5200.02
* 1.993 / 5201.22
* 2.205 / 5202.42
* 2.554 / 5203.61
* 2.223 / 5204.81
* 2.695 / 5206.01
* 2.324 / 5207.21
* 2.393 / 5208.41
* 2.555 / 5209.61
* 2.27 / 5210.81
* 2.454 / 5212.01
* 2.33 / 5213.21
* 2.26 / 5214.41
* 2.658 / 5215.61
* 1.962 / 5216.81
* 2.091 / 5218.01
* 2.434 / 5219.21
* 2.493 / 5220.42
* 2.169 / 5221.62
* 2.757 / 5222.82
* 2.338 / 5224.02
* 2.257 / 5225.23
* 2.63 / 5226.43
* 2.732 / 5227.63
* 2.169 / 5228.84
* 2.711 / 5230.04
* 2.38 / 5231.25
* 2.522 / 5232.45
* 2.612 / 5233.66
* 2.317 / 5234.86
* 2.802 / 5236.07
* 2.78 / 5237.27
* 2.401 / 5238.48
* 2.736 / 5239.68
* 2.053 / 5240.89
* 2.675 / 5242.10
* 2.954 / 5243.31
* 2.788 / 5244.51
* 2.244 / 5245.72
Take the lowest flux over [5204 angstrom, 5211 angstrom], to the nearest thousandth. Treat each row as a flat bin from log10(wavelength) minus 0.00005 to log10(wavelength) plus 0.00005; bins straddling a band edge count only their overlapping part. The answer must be 2.223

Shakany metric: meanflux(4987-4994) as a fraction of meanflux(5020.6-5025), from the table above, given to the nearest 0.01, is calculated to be 1.05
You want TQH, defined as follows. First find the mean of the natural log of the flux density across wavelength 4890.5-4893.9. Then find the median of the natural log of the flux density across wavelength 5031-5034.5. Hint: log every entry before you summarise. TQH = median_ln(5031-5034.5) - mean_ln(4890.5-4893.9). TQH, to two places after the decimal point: 0.10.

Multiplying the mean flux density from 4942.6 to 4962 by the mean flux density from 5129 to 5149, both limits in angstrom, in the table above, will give 6.3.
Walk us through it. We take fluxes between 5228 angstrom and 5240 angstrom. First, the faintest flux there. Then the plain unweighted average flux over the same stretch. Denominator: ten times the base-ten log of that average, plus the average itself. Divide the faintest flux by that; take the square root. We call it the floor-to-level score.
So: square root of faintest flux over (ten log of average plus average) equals 0.573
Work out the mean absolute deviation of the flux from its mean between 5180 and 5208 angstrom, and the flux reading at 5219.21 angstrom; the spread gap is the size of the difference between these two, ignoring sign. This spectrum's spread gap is 2.2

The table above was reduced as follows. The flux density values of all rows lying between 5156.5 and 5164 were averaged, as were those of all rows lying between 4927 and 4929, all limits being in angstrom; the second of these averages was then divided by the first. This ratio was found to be 1.1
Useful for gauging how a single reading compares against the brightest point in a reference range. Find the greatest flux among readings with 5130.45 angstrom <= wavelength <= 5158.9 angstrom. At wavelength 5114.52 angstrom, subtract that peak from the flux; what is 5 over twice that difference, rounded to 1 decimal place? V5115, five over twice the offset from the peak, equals -1.7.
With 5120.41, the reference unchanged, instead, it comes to -1.5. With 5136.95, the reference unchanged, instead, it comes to -1.7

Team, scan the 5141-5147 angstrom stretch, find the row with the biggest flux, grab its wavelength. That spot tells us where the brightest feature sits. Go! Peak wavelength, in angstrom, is 5141.68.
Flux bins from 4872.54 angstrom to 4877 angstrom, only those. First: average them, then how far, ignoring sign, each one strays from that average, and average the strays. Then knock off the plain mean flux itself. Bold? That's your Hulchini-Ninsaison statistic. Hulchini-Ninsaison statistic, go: -1.93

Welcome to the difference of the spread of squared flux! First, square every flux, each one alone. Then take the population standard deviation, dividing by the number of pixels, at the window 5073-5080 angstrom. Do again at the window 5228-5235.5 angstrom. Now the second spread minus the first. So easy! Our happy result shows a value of -1.2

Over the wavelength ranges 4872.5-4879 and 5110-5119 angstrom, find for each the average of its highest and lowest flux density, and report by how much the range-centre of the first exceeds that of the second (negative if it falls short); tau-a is 0.34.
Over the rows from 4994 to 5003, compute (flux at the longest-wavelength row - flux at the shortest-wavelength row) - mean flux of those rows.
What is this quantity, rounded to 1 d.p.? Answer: -3.2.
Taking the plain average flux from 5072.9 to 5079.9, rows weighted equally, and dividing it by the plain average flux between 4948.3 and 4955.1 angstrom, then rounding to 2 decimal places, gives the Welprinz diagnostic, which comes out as 0.96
